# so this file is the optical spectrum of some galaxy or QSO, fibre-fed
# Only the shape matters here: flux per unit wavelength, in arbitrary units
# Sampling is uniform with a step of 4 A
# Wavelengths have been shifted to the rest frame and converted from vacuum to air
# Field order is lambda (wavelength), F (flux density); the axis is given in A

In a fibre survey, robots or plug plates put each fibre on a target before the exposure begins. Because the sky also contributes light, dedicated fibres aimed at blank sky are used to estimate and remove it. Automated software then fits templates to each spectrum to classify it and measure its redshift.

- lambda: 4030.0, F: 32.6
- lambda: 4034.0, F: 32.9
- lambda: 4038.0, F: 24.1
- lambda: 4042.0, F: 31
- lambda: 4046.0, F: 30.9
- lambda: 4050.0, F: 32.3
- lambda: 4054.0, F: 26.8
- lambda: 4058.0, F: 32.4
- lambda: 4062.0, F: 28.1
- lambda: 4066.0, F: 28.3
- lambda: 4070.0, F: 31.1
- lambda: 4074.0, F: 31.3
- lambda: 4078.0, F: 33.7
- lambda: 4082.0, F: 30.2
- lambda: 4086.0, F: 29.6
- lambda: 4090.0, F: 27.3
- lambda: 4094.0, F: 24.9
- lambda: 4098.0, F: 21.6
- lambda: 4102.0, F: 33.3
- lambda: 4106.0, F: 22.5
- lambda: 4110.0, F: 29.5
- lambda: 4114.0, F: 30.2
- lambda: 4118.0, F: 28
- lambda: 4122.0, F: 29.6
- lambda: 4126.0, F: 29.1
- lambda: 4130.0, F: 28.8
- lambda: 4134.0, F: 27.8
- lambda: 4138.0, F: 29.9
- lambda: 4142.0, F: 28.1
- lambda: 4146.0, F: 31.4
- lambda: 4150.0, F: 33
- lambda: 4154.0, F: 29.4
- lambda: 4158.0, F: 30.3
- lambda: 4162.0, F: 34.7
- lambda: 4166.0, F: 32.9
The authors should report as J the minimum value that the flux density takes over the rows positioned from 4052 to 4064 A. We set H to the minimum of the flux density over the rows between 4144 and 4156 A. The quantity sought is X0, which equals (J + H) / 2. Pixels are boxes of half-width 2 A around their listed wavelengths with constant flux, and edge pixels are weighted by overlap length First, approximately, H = 29.4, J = 26.8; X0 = 28.1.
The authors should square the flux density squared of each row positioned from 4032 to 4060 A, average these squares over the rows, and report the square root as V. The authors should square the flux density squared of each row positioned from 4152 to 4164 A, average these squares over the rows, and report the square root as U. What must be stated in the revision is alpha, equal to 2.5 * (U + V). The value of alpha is 4841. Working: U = 1007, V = 930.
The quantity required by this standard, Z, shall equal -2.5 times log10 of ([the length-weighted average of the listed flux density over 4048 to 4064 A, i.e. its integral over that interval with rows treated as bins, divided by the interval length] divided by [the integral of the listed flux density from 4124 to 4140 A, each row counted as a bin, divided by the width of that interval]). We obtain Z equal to -0.04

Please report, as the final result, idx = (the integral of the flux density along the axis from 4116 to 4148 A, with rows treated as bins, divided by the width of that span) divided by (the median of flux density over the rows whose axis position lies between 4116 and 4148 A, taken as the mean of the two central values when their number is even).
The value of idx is 1.00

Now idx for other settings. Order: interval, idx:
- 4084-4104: 1.00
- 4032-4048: 0.96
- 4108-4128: 0.99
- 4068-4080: 1.02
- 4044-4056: 0.97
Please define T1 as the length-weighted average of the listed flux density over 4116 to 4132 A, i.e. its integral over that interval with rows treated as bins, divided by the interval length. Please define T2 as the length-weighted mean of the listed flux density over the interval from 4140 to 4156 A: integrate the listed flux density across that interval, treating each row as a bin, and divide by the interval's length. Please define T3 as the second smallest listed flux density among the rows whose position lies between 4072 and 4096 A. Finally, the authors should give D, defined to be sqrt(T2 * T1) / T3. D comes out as 1.09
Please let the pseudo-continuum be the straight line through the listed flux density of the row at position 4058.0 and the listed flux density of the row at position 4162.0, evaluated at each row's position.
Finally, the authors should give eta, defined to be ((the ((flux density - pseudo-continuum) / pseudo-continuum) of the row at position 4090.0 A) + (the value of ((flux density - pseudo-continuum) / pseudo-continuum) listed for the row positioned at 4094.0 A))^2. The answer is 0.181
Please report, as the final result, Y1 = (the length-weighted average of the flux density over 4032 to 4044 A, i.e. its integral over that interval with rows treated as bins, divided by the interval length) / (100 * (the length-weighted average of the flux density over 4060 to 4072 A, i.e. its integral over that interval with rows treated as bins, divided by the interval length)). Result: 0.0101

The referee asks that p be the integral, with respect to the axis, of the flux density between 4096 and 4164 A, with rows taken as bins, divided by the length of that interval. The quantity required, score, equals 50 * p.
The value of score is 1462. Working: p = 29.2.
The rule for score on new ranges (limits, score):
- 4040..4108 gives 1457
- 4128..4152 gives 1492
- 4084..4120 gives 1372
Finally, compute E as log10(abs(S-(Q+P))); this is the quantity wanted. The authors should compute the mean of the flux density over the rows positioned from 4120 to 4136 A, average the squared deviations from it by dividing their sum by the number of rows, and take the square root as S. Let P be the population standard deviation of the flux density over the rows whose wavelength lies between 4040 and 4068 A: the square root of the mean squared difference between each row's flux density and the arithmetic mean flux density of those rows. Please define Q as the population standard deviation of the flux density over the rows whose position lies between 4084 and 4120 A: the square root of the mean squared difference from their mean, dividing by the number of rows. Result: 0.70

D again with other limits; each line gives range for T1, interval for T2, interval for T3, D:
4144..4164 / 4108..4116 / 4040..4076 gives 1.10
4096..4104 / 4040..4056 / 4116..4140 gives 1.03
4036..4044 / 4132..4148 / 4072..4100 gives 1.14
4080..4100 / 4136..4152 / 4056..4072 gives 1.01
